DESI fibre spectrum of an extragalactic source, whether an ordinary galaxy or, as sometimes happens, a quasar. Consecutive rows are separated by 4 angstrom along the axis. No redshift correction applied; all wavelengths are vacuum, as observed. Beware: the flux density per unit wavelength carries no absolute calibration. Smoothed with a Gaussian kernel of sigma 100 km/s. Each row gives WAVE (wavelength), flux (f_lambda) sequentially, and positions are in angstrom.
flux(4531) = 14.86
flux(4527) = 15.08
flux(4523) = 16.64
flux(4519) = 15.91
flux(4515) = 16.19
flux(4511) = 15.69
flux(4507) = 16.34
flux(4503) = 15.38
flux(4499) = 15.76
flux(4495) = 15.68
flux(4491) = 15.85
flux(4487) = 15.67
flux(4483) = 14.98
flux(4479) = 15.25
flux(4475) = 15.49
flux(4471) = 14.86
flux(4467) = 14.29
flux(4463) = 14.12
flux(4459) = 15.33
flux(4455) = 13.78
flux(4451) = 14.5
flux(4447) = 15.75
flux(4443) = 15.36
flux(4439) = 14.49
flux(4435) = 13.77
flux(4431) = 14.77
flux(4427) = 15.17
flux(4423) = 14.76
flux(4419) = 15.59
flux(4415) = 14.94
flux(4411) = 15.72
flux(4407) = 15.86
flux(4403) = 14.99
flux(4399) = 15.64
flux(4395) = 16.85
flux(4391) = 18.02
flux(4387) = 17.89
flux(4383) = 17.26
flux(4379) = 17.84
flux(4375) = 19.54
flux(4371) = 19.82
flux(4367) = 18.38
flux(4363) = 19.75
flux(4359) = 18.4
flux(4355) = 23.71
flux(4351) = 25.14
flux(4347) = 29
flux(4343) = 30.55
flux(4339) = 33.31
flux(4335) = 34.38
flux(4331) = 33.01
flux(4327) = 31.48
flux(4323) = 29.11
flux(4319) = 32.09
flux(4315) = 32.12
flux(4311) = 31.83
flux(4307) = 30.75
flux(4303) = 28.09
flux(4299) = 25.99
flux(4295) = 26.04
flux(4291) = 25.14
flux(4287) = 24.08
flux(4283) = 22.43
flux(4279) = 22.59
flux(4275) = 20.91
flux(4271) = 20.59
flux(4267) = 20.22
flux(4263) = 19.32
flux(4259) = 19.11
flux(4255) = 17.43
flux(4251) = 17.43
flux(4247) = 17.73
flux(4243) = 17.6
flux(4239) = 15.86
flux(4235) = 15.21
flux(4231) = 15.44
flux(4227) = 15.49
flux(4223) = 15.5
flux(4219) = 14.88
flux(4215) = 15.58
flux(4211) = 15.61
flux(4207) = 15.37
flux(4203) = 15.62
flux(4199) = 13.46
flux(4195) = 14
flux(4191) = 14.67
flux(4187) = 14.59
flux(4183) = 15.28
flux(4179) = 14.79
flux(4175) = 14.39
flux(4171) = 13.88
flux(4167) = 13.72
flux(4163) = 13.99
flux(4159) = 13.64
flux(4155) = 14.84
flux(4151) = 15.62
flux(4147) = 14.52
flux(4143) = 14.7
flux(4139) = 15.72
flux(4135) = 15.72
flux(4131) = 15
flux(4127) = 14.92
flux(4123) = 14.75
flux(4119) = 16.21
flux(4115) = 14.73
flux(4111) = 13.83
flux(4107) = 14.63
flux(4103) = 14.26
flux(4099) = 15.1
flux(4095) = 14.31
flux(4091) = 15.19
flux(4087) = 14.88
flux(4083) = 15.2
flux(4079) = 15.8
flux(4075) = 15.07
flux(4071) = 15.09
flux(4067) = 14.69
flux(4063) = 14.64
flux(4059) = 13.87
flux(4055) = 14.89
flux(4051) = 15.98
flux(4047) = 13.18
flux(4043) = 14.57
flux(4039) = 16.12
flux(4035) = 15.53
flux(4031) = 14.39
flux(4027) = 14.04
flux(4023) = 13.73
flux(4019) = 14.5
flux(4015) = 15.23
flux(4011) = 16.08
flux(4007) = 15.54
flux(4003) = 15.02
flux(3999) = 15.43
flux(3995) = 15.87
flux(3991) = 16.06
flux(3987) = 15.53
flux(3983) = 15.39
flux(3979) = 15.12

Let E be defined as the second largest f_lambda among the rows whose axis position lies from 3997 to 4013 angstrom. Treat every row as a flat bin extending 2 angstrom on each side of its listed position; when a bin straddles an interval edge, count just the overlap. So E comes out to 15.54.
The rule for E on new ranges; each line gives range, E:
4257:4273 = 20.22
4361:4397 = 19.75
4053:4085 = 15.2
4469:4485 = 15.25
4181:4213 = 15.61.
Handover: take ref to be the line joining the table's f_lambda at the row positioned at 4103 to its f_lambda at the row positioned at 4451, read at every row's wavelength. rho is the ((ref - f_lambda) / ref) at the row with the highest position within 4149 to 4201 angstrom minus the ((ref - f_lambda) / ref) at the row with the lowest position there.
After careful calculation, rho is 0.15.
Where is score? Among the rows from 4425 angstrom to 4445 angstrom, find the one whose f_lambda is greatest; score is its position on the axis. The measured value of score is 4443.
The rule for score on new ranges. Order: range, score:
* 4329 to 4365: 4335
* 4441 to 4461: 4447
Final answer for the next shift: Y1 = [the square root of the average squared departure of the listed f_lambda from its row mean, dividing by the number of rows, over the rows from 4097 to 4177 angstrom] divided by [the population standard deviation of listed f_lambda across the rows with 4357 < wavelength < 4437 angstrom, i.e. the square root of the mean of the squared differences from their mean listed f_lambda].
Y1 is 0.4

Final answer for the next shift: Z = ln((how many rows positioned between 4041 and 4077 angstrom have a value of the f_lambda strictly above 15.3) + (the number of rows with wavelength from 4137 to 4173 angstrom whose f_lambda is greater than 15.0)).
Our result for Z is 1.1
